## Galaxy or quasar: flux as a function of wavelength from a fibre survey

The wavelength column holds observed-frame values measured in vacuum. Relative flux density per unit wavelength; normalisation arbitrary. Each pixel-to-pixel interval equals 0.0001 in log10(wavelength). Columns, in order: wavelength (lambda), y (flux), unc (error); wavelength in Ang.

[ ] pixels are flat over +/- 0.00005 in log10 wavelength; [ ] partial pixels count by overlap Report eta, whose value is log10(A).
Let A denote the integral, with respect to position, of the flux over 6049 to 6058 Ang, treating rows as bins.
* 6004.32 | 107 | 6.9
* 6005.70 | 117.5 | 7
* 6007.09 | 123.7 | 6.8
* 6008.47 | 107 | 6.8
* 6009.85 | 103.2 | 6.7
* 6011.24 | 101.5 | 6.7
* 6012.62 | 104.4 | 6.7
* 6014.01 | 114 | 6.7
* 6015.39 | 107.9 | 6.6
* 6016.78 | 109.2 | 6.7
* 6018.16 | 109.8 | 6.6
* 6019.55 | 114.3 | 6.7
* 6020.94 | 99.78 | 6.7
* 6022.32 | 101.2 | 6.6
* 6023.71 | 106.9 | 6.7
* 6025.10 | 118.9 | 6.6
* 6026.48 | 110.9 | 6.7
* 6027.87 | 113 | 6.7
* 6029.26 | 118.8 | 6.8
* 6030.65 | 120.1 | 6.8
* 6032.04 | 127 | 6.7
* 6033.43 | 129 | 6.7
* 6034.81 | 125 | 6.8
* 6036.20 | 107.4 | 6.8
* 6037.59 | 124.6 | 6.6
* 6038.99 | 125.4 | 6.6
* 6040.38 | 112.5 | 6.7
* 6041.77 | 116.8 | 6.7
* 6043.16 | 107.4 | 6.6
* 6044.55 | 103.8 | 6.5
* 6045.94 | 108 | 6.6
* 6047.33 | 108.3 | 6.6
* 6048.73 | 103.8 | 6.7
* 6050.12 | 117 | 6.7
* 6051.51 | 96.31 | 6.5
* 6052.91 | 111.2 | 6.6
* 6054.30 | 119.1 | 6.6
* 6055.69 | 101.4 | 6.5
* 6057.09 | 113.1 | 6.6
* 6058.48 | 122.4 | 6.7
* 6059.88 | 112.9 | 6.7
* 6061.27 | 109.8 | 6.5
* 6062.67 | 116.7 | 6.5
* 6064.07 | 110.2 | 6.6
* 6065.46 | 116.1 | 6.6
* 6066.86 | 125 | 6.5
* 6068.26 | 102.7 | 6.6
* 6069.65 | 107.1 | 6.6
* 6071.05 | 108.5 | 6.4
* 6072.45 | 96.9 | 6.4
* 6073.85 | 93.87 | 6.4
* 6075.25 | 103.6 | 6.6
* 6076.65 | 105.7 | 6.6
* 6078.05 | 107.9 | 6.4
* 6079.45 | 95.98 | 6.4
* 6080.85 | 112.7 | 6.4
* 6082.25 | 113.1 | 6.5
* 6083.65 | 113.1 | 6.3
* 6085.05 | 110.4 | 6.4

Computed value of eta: 2.99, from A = 988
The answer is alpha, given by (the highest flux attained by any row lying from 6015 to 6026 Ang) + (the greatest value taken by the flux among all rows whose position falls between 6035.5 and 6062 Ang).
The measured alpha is 244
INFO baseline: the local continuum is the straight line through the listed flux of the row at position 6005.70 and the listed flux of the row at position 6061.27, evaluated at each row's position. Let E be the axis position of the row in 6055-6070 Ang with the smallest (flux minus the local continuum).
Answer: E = 6055.69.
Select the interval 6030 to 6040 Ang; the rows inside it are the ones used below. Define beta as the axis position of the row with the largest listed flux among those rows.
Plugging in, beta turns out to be 6033.43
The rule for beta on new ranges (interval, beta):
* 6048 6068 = 6066.86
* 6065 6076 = 6066.86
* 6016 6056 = 6033.43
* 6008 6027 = 6025.10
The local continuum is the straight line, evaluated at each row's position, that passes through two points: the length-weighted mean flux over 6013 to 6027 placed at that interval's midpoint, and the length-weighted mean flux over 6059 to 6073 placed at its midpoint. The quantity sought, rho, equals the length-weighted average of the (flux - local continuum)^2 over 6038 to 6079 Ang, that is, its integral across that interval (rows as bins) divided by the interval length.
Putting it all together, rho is 67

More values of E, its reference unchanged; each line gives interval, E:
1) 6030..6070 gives 6051.51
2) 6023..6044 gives 6023.71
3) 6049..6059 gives 6051.51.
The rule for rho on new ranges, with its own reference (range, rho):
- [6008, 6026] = 32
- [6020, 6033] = 90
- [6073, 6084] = 84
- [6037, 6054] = 70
